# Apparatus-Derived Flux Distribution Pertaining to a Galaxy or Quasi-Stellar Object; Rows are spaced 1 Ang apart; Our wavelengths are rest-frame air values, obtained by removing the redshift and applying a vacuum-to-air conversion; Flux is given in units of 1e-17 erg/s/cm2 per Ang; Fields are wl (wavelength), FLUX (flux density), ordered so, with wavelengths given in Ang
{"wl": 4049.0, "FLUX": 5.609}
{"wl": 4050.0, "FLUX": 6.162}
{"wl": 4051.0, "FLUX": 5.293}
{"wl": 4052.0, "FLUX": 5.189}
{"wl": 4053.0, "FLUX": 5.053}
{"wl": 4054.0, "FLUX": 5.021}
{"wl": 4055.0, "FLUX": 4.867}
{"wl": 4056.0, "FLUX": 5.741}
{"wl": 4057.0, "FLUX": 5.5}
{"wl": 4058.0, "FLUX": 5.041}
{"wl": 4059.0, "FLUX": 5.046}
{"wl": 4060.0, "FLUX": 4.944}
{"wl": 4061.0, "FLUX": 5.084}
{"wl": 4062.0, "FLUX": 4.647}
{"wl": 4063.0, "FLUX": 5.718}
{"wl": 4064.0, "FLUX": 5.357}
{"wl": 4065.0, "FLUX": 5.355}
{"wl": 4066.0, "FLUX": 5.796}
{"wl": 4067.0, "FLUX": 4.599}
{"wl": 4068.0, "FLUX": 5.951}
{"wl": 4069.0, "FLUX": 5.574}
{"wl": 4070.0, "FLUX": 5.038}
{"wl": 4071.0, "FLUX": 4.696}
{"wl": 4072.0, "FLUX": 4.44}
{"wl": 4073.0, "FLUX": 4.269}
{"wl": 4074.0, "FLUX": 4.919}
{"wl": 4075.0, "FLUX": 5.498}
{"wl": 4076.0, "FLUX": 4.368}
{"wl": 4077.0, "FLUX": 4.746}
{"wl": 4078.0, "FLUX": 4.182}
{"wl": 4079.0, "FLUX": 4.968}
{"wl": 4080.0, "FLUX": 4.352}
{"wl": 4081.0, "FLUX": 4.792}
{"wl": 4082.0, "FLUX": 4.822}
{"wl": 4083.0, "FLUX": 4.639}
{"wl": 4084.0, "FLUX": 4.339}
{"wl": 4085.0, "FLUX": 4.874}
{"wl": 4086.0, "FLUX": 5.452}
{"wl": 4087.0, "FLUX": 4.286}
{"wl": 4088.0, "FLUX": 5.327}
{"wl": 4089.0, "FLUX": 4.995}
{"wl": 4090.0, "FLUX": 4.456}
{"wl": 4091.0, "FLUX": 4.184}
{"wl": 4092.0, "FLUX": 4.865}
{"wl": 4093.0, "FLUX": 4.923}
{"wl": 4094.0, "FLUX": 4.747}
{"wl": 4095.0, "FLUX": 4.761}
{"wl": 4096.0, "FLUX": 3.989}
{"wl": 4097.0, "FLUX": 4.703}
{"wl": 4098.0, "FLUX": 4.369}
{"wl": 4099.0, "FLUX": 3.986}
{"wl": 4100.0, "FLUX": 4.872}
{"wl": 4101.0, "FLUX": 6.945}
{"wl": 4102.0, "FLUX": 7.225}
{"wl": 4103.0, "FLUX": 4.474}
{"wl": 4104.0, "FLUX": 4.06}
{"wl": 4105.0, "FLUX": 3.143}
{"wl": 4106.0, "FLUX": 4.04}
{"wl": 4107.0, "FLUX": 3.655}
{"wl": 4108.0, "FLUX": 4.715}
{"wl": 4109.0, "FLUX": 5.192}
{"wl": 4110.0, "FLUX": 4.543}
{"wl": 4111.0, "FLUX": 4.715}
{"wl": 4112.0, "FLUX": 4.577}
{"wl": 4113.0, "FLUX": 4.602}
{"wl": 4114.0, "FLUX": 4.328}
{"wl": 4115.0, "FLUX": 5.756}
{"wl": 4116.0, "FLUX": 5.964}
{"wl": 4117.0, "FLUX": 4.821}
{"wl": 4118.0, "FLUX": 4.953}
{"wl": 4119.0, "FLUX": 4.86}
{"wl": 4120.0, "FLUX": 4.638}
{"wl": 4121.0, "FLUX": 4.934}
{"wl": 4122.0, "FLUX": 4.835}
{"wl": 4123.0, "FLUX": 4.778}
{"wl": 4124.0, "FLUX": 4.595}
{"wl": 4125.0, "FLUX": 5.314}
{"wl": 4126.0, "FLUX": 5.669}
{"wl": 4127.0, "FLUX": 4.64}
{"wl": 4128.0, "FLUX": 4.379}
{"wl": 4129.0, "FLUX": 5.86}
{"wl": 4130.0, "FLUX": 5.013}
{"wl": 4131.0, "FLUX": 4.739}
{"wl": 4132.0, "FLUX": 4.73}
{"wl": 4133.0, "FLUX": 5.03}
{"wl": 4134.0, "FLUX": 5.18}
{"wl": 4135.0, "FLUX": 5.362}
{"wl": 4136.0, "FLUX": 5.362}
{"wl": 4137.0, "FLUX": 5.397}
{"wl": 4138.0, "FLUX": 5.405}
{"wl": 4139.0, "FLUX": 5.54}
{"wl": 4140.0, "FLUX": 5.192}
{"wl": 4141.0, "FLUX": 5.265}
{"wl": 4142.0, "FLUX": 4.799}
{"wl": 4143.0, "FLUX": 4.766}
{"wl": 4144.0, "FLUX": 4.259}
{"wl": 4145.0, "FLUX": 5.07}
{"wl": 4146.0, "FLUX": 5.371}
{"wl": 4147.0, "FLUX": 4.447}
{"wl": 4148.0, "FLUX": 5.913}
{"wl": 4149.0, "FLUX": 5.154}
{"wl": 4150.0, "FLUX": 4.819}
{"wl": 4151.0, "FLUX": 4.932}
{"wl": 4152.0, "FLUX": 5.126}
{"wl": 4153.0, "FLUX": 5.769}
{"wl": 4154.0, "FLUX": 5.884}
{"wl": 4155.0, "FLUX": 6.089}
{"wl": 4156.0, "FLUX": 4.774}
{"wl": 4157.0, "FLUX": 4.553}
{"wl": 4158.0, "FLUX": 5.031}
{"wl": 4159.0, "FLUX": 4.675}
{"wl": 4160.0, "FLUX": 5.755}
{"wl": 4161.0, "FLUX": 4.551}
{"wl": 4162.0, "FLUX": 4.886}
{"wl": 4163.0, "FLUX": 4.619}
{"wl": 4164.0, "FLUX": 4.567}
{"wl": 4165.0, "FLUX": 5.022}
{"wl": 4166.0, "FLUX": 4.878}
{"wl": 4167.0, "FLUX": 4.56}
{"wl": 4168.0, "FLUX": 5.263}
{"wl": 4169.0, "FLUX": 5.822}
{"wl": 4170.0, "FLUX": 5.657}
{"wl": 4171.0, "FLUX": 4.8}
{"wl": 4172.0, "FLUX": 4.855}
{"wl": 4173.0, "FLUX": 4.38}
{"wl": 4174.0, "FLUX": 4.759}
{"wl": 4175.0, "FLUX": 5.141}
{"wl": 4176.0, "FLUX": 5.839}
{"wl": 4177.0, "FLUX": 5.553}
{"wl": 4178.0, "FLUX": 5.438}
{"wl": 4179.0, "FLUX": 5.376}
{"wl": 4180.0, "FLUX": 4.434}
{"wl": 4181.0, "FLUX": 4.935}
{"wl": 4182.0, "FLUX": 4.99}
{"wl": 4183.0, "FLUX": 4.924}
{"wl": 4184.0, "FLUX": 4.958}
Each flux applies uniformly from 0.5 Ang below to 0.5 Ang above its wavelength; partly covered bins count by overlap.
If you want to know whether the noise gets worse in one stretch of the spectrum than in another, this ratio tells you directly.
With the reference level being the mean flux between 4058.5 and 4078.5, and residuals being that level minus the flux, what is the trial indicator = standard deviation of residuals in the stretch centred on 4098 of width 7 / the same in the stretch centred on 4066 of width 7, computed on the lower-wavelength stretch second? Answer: 2.3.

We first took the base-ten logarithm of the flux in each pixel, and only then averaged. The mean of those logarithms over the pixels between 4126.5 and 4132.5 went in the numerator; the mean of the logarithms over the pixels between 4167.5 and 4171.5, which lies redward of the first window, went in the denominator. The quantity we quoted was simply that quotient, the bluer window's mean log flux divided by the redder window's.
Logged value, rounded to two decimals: 0.94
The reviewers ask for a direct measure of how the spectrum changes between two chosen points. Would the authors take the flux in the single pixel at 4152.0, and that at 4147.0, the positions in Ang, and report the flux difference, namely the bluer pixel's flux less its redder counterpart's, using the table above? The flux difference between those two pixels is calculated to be -0.7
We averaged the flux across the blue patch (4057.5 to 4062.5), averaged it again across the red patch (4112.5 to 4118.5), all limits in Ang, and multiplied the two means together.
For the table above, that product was 25.1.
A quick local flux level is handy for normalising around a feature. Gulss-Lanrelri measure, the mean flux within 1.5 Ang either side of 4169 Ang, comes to 5.6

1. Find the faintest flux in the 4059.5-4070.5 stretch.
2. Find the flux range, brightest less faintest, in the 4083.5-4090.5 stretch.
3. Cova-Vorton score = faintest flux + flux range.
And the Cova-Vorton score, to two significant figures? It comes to 5.8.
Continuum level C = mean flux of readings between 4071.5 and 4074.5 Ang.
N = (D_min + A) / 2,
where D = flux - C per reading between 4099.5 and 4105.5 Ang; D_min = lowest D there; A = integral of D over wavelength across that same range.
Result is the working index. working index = 1.0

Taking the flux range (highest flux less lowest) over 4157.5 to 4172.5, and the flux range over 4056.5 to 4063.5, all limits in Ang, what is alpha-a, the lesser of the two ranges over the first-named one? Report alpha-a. 0.84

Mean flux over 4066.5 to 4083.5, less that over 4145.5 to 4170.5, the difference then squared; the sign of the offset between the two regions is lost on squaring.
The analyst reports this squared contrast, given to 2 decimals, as 0.10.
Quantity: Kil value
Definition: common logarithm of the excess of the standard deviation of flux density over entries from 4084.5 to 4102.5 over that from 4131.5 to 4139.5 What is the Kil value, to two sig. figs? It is -0.21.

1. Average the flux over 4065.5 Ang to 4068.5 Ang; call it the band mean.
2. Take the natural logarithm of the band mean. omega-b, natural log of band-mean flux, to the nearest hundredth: 1.70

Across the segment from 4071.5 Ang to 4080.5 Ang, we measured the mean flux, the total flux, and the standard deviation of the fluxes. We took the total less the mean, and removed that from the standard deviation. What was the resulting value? -36.7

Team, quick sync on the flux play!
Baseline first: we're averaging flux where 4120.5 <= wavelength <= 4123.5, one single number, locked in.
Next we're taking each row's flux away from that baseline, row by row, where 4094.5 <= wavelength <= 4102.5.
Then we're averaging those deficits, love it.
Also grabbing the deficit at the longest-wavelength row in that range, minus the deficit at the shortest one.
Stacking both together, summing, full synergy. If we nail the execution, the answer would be -2.7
